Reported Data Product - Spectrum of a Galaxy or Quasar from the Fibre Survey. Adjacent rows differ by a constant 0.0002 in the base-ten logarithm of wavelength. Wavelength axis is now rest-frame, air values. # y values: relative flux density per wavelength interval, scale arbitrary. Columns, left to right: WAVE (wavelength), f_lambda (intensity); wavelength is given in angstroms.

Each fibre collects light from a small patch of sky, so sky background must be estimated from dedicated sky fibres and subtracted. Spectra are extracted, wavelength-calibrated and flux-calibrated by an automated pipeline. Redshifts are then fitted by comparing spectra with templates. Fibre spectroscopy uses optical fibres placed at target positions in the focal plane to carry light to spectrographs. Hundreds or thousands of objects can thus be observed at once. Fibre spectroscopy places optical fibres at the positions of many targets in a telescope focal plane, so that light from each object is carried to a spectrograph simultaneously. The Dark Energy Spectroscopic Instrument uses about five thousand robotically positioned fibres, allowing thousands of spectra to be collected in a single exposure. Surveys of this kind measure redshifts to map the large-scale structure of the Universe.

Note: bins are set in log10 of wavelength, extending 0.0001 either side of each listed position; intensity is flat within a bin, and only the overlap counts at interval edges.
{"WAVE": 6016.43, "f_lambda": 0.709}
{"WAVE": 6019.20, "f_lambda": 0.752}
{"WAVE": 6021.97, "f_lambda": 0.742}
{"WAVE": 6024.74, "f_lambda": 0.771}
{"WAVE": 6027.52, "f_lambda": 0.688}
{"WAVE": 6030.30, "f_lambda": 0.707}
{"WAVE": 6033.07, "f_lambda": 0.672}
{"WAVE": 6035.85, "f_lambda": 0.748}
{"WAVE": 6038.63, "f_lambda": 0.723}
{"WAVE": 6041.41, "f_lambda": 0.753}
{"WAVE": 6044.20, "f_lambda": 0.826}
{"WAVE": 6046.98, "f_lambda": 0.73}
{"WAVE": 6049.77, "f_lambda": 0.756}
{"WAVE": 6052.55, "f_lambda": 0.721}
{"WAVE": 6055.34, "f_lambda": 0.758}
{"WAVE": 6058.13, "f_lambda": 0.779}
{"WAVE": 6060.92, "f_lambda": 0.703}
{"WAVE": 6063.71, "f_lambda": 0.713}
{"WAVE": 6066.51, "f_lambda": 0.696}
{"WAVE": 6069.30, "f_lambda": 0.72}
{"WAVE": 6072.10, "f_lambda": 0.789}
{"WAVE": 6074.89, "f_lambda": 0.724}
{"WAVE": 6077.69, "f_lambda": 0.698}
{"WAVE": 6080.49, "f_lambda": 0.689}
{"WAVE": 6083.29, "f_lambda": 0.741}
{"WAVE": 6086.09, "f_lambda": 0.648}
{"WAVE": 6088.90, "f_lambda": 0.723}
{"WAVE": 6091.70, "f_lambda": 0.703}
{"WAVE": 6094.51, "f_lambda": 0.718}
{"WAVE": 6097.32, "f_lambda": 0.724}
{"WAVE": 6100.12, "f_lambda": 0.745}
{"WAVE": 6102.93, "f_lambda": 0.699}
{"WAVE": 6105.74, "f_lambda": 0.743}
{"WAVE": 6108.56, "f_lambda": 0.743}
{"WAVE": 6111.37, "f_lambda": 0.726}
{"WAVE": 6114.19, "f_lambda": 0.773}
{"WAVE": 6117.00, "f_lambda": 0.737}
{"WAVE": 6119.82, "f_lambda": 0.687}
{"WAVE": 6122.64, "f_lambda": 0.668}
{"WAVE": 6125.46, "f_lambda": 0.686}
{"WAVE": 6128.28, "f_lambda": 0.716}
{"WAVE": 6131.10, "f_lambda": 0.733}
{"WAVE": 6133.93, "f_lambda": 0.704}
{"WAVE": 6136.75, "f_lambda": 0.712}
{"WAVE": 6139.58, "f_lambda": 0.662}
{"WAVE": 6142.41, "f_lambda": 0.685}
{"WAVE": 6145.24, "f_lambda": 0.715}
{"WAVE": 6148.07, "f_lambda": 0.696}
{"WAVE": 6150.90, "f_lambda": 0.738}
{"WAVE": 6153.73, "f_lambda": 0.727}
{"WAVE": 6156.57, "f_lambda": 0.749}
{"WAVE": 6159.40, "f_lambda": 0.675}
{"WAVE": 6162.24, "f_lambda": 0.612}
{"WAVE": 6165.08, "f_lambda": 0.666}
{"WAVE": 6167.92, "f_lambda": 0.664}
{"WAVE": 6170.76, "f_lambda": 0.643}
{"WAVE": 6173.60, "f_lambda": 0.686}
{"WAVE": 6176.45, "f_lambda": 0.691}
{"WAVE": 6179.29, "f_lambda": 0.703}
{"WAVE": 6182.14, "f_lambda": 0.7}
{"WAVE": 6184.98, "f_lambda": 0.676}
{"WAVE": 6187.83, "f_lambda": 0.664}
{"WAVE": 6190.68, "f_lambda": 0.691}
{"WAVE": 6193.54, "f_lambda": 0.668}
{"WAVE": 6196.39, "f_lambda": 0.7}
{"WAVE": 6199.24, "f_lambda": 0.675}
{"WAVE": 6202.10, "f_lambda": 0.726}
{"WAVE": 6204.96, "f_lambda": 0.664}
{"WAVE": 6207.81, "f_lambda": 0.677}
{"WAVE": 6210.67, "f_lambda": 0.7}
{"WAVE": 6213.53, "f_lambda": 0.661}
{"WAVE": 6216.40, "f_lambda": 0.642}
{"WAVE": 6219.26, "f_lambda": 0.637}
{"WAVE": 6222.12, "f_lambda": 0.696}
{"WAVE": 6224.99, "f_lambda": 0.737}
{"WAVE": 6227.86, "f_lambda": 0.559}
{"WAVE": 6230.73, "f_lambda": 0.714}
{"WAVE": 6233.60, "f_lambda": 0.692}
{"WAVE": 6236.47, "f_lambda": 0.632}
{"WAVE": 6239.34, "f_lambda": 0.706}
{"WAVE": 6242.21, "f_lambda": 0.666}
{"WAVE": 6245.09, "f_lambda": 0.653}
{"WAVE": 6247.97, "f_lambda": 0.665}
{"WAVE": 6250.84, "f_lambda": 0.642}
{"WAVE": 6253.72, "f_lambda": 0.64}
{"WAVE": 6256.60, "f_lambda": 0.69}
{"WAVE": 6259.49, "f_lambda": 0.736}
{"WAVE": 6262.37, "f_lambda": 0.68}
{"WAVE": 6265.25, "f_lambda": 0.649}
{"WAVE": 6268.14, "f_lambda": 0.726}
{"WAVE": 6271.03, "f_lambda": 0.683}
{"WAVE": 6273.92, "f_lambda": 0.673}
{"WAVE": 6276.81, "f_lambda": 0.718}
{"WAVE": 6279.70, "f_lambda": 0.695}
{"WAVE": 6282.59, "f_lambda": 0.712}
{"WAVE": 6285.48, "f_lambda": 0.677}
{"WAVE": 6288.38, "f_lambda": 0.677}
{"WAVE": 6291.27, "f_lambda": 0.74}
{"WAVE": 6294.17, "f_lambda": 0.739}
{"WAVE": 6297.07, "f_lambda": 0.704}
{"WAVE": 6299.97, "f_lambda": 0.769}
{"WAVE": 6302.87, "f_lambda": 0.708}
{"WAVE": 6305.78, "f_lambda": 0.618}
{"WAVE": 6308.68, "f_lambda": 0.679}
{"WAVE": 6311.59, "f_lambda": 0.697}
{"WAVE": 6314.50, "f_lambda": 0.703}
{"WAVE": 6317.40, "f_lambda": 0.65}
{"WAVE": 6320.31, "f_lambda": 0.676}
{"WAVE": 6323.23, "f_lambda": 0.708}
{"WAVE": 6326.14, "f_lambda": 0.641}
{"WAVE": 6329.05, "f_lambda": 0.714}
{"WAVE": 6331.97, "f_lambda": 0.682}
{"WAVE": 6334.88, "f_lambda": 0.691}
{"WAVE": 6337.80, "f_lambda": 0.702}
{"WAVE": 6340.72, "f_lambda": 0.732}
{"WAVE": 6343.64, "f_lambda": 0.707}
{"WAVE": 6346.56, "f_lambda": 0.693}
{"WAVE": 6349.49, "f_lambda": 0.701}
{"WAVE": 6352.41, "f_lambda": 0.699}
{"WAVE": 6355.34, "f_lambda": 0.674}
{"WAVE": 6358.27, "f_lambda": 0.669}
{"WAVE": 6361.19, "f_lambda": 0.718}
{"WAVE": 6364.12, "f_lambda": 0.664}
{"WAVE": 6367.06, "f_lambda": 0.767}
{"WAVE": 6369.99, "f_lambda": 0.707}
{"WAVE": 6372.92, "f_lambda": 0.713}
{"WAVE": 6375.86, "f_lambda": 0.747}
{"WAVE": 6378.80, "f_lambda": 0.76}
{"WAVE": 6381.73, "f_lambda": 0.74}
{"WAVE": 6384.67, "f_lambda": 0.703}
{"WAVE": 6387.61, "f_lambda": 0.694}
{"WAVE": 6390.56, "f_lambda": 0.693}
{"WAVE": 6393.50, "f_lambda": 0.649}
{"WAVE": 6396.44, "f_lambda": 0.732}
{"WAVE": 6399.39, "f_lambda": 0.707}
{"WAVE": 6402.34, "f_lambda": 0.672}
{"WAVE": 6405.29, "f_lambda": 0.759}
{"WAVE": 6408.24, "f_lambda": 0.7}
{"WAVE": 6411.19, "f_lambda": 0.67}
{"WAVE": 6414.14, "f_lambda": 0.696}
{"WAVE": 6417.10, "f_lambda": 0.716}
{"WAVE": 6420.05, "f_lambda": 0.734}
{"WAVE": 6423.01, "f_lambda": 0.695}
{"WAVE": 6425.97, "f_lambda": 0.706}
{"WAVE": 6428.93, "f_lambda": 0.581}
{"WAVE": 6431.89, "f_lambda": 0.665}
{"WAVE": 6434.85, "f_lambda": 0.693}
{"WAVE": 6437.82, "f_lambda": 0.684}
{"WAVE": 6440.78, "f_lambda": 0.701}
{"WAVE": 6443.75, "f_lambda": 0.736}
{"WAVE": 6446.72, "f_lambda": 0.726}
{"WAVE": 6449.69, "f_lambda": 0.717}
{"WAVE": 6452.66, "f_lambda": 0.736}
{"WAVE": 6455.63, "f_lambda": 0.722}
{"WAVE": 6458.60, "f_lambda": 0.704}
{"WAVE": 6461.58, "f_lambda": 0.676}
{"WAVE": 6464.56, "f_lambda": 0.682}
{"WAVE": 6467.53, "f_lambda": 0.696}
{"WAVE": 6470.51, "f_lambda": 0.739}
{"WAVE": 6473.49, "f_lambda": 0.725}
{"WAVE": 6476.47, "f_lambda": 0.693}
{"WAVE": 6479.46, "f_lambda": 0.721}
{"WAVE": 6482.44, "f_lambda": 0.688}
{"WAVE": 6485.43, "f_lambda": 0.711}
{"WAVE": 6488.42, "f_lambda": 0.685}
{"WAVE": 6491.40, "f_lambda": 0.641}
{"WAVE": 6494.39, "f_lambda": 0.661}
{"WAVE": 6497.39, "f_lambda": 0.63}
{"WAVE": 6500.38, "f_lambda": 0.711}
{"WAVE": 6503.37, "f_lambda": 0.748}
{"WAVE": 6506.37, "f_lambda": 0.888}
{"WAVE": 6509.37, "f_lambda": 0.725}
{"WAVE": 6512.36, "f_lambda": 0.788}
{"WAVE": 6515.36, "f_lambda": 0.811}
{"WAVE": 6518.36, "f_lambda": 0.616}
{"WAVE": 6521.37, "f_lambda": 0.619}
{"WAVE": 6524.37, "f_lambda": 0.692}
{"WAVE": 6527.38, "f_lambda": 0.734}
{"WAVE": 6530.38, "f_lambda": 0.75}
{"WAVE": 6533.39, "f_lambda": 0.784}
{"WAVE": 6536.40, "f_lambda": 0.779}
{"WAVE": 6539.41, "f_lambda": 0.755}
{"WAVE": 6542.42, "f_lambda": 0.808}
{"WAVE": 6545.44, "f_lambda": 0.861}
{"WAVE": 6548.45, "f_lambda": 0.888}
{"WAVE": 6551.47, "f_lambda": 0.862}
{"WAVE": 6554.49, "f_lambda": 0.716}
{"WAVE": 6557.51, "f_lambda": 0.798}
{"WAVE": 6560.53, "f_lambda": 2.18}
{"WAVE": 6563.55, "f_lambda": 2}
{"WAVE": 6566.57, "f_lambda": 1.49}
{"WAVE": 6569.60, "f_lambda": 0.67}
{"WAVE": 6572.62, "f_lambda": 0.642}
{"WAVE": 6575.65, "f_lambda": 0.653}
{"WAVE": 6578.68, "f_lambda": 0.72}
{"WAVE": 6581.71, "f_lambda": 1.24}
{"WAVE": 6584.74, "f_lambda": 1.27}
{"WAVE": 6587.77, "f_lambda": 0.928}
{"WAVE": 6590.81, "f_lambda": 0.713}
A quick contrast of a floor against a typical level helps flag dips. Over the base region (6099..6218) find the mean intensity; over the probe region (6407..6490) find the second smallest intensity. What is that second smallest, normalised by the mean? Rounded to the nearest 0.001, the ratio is 0.956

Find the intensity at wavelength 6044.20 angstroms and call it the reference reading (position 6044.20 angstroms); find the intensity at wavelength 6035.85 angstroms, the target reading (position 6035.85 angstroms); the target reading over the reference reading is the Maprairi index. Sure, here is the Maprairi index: 0.91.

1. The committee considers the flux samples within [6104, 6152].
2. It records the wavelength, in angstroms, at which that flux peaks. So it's 6114.19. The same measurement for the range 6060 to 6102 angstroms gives 6072.10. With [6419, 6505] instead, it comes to 6503.37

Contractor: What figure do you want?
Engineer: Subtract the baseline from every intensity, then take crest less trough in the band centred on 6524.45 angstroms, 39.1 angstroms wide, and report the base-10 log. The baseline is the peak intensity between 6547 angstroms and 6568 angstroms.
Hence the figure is -0.57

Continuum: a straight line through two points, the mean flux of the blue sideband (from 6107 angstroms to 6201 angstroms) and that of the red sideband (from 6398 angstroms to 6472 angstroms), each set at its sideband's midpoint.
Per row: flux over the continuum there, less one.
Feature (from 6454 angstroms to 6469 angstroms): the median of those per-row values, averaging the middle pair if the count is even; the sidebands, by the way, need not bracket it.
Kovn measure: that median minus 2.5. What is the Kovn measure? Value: -2.51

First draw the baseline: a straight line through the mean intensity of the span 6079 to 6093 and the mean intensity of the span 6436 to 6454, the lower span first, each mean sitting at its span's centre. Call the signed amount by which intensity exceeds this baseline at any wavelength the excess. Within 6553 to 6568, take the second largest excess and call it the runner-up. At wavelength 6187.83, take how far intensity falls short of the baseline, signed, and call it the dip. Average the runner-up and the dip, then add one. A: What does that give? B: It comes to 1.66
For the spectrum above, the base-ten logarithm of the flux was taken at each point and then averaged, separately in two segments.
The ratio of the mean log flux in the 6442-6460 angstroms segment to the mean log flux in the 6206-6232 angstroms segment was 0.80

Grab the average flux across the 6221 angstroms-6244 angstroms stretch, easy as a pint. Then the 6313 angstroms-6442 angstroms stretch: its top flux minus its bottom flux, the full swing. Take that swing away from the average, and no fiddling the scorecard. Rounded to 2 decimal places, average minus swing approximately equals 0.49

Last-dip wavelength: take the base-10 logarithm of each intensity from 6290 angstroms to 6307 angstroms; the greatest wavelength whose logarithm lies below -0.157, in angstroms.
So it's 6305.78 angstroms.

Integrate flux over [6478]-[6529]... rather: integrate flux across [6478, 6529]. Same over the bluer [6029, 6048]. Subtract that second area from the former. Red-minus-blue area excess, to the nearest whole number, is 22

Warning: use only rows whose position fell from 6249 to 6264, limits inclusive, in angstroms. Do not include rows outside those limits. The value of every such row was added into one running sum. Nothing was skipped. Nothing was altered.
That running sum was 3.39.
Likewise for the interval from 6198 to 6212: 3.44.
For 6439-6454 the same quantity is 3.62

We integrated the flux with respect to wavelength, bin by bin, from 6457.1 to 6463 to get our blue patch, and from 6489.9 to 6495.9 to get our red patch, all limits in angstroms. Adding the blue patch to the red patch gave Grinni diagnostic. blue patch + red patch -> 8.0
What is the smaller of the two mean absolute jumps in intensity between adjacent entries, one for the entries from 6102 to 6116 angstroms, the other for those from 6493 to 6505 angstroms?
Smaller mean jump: 0.027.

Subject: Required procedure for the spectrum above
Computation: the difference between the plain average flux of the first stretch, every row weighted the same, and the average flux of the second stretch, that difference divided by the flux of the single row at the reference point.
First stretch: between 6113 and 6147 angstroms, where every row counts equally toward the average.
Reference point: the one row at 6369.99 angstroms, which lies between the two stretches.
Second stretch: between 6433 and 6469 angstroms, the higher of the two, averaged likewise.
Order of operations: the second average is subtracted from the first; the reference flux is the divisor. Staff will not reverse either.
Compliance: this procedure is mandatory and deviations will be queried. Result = 0.00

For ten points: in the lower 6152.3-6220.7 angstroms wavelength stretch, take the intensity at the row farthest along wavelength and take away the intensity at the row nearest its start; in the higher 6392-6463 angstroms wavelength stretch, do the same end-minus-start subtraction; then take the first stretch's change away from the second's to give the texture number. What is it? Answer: 0.12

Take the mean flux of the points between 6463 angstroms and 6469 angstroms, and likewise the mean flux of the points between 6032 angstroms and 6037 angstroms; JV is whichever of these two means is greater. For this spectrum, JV 0.71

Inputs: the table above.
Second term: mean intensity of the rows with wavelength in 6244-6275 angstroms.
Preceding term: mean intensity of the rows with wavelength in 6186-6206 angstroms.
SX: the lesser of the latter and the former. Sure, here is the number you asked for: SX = 0.676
